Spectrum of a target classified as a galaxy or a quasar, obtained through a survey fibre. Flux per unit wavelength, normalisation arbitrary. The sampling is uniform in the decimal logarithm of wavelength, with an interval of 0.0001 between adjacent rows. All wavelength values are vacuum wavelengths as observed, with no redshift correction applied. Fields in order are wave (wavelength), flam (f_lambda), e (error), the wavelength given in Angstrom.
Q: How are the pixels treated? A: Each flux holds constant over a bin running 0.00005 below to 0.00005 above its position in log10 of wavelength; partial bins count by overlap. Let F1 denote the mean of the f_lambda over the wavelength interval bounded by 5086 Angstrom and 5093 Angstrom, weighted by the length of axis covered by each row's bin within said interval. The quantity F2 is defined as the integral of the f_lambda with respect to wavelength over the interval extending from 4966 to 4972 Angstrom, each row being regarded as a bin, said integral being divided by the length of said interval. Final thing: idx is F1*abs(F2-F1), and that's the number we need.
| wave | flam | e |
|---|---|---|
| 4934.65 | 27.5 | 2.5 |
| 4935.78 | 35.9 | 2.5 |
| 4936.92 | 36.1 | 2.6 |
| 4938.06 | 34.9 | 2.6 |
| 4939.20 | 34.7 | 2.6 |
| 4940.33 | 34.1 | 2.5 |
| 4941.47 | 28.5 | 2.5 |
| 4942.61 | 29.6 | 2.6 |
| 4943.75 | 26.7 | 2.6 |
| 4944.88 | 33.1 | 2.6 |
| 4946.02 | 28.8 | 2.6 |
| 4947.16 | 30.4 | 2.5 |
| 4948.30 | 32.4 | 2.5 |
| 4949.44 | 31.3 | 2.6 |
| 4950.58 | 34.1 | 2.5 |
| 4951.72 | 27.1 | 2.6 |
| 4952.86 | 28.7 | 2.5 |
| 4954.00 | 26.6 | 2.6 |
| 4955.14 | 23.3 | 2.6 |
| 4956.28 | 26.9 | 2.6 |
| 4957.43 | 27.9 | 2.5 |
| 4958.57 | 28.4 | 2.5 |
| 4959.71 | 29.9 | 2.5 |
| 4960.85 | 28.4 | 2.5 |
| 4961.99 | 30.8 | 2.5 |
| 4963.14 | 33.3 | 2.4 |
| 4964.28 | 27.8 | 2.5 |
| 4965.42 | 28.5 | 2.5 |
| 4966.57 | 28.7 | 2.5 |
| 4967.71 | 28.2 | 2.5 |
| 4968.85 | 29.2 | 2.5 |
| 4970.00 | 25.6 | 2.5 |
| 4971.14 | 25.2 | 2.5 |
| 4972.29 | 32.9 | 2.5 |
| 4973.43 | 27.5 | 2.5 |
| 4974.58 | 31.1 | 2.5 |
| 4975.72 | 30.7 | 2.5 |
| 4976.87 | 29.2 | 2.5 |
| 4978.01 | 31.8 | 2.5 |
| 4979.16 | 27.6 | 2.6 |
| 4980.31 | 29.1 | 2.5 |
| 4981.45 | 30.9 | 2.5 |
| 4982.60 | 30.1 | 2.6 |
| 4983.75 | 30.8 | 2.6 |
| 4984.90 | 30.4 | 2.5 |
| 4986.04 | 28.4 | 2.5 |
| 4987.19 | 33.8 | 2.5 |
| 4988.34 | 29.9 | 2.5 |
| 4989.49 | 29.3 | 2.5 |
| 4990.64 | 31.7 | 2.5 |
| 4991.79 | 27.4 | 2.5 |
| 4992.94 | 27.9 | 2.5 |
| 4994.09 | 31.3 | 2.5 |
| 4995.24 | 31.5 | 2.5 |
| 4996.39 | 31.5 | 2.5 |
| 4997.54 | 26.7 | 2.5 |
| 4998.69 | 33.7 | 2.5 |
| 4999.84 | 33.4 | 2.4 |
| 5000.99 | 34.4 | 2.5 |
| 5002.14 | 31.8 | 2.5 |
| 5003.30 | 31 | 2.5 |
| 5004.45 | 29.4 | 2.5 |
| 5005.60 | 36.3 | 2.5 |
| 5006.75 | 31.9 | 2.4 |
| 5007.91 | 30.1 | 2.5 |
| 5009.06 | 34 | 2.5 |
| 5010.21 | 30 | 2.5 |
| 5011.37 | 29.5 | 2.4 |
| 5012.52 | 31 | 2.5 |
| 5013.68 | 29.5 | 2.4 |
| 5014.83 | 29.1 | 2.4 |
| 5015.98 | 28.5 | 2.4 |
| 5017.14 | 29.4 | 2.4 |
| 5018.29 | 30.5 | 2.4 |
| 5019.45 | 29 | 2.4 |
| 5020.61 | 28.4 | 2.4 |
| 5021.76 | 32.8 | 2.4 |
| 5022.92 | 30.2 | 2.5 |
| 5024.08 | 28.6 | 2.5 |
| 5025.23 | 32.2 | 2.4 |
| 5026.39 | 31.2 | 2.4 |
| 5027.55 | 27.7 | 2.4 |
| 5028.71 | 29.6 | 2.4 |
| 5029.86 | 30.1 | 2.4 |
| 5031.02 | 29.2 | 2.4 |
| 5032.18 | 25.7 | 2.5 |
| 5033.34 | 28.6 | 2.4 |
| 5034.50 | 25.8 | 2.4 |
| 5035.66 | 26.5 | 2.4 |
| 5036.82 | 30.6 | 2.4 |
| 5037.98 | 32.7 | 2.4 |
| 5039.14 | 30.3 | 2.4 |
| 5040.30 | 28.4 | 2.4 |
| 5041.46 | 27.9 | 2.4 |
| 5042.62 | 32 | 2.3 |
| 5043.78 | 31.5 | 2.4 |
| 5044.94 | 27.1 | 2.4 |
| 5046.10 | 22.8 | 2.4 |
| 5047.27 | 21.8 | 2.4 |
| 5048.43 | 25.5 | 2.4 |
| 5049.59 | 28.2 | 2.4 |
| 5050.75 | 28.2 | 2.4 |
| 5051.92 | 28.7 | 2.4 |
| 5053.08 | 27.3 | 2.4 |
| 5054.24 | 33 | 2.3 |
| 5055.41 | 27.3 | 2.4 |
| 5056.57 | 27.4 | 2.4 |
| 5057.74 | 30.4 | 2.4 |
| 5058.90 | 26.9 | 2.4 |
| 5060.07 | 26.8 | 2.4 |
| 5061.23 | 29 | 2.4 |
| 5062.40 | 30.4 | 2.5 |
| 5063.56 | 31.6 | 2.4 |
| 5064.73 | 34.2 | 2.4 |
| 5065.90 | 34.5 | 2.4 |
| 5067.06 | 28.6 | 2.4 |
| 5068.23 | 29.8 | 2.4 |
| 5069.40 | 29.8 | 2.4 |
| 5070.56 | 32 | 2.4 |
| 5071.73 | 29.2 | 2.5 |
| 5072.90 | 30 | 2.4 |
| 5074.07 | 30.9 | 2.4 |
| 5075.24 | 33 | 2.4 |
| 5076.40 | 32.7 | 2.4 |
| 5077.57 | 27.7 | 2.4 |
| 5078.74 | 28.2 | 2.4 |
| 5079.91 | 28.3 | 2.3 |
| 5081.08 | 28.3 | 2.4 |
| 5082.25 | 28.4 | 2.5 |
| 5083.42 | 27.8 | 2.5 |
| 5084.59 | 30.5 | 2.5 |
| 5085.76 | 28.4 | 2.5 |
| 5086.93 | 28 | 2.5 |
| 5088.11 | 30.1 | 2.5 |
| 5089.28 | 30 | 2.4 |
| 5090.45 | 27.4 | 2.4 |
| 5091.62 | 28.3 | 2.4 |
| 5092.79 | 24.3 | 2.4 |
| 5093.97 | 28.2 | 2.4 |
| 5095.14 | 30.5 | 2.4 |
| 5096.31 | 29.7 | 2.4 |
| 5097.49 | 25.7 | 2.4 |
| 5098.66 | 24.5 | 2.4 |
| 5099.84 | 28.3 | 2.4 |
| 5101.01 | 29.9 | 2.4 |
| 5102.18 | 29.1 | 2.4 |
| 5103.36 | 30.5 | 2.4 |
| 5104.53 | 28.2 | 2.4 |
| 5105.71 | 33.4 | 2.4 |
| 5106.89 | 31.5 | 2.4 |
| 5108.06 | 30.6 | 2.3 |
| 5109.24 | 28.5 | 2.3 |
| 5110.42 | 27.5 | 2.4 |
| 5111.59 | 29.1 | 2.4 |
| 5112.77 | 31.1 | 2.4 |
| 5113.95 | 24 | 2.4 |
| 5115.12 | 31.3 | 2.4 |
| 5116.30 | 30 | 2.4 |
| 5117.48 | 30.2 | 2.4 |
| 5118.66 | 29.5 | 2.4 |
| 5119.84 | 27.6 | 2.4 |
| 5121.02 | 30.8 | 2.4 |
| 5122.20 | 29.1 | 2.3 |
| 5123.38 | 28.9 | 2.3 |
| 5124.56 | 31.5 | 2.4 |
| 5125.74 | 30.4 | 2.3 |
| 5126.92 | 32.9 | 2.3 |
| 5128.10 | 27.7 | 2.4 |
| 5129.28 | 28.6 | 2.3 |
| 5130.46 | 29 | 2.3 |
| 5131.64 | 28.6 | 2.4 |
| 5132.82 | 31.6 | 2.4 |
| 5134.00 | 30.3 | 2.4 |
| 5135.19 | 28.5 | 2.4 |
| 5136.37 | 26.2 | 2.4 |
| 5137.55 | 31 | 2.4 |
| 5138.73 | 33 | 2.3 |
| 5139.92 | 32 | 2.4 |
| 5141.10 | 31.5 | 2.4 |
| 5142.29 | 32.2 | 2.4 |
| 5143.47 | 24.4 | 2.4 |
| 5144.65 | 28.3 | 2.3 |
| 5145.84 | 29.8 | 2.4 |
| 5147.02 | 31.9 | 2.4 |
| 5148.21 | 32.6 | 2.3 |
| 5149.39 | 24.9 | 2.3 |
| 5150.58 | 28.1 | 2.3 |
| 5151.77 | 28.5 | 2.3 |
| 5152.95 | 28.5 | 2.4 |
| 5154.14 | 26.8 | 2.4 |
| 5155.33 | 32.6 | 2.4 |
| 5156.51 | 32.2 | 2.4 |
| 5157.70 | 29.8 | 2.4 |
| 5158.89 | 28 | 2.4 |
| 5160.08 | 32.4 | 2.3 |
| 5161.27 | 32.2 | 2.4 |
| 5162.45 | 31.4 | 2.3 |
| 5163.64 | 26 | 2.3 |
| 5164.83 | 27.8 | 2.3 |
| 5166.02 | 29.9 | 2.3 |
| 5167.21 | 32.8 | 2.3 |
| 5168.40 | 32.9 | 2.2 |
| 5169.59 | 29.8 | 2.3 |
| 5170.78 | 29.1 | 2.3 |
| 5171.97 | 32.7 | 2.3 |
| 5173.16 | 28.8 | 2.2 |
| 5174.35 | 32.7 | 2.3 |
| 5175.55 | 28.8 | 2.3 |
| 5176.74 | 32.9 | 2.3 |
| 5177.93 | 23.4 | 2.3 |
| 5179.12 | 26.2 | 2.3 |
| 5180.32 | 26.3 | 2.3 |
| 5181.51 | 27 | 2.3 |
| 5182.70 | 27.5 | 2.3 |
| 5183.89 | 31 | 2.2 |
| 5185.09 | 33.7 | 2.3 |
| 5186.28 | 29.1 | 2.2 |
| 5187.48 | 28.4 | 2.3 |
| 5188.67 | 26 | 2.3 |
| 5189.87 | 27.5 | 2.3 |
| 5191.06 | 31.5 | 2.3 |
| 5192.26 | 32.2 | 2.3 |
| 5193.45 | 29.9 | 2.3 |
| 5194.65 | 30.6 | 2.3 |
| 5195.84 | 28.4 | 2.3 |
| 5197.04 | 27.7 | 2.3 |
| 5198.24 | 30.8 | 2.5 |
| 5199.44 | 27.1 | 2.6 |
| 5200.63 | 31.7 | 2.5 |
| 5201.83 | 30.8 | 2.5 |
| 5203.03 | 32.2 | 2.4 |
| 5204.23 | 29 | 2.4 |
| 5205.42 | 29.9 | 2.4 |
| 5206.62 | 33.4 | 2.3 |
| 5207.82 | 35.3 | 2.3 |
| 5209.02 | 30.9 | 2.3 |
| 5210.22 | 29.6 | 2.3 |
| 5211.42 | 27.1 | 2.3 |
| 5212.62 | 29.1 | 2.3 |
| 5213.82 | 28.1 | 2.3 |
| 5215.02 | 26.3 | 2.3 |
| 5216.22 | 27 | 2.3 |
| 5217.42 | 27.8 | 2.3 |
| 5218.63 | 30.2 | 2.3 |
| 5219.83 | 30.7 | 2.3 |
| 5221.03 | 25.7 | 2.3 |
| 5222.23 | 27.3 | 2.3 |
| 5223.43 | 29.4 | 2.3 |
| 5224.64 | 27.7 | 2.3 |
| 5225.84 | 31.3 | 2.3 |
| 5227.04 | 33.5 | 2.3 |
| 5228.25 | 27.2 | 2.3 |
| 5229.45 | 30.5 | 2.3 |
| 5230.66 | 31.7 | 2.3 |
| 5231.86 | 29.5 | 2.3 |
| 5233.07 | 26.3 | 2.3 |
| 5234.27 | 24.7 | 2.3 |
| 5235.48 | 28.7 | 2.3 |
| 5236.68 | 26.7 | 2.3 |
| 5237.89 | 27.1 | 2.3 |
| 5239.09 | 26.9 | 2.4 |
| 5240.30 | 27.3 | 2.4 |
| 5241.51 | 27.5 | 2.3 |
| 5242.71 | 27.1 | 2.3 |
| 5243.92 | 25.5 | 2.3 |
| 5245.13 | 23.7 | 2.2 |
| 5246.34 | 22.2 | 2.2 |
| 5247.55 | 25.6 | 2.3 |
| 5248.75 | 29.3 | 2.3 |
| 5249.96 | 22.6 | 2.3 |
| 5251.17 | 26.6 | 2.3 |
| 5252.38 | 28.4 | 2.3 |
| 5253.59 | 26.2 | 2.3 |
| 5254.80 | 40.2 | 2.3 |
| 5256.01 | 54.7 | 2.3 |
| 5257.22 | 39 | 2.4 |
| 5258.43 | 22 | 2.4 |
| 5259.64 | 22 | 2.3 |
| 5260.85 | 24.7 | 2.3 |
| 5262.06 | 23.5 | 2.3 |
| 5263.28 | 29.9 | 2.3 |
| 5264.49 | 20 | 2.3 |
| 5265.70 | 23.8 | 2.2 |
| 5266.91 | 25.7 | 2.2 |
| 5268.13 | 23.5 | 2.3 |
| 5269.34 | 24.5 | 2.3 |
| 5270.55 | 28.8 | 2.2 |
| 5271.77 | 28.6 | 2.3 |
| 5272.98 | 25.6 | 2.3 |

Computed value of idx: 17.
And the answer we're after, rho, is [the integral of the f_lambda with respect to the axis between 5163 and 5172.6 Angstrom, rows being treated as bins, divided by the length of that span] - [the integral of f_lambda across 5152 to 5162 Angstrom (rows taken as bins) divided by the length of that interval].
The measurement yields -0.2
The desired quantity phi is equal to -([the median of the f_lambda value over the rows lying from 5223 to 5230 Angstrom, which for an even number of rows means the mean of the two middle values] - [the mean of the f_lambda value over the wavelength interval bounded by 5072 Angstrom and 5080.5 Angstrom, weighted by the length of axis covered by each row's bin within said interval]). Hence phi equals 0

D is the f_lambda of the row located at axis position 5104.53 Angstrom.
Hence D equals 28.2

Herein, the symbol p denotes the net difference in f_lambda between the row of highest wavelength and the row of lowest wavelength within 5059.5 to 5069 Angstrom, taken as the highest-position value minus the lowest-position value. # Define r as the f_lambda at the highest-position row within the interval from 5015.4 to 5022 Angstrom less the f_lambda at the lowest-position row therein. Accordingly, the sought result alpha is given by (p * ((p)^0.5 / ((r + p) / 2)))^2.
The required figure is 2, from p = 3.0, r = 4.3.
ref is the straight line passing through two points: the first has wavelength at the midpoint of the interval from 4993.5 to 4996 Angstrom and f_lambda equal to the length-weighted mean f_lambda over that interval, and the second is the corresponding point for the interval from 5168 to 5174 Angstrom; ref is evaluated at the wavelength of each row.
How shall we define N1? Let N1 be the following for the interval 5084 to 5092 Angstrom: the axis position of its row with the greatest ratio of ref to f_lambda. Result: 5090.45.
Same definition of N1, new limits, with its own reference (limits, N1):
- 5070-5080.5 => 5077.57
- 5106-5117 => 5113.95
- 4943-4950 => 4943.75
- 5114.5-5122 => 5119.84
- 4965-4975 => 4971.14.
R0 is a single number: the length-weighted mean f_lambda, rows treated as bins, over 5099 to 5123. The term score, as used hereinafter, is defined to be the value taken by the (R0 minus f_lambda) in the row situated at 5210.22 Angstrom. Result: -0.2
